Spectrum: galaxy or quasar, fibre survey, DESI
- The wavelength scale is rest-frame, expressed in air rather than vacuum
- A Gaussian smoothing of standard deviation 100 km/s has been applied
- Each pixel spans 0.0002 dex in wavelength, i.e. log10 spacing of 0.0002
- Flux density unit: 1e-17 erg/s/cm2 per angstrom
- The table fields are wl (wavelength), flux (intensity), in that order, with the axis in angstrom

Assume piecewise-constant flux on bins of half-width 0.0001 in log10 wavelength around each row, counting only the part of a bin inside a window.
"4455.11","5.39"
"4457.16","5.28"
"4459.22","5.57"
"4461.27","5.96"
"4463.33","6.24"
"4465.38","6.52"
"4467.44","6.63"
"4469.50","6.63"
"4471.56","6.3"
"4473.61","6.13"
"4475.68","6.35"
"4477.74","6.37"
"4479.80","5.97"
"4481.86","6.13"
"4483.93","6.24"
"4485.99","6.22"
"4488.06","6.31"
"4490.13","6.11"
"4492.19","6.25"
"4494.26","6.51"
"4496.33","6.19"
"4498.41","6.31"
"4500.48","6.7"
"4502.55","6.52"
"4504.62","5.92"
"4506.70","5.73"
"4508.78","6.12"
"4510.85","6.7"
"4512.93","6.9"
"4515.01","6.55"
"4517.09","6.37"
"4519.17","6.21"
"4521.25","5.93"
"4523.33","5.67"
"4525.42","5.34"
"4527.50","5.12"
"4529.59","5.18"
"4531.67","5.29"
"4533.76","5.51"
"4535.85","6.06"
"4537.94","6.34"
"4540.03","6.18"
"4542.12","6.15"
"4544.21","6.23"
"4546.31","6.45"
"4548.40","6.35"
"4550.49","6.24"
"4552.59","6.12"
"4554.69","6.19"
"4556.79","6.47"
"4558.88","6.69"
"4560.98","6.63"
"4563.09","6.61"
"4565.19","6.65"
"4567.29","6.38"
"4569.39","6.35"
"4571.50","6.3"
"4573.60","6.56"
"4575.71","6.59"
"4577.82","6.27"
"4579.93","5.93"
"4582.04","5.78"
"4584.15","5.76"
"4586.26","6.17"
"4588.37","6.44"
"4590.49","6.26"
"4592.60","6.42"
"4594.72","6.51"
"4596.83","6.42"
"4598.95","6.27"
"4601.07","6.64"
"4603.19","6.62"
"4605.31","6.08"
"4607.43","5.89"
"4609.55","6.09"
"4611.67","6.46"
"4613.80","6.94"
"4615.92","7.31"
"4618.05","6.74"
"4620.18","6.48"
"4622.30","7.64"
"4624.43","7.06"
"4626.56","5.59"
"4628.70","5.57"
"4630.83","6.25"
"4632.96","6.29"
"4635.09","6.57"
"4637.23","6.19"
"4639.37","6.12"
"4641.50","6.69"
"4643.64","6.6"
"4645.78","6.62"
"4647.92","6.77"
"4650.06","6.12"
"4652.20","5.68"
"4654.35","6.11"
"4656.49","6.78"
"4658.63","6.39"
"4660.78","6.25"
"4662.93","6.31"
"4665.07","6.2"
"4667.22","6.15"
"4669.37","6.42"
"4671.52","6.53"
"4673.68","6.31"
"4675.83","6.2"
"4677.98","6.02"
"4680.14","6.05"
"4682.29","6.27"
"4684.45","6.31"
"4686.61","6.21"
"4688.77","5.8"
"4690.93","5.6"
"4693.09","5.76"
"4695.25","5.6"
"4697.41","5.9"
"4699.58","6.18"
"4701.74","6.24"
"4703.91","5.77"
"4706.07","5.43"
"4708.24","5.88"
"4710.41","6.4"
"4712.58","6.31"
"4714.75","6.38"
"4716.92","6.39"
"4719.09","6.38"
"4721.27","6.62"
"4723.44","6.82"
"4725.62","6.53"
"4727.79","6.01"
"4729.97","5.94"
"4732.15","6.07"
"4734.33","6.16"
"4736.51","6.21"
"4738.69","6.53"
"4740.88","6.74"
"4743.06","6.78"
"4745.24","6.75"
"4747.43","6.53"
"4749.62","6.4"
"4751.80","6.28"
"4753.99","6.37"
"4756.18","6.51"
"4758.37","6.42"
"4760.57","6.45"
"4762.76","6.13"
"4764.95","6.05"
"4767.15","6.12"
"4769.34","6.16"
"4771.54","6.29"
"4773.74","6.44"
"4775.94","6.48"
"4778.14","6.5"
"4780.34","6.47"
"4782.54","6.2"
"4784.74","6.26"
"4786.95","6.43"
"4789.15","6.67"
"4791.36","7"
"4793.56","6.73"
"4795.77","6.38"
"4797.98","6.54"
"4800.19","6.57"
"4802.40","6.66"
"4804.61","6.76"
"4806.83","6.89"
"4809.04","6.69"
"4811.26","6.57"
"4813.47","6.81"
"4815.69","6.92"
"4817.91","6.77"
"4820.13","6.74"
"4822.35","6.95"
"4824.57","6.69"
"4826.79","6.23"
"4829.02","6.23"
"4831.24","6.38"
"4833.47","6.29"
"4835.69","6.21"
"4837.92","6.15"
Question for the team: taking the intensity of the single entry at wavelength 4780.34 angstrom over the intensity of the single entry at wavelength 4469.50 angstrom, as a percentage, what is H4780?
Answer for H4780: 98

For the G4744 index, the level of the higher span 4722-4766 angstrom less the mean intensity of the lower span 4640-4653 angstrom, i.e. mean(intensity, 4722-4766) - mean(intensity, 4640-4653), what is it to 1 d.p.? 0.0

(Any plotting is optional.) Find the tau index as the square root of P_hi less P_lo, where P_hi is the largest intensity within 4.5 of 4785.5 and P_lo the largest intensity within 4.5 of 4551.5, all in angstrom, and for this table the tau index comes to 0.57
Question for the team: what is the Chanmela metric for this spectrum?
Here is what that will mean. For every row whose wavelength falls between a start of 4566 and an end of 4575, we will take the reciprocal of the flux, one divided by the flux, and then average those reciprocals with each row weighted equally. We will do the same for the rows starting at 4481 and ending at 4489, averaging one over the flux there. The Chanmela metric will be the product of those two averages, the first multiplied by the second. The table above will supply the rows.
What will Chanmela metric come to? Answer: 0.0251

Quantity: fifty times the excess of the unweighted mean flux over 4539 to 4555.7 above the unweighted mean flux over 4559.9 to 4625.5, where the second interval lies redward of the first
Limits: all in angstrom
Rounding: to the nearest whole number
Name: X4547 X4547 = -11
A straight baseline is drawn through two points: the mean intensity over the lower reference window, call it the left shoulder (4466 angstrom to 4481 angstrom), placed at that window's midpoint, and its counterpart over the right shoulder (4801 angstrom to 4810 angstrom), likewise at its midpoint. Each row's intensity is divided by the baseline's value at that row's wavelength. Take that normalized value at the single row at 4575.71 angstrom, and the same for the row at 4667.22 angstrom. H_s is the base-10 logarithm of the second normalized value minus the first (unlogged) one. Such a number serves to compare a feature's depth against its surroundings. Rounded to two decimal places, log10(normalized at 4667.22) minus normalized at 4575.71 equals -1.05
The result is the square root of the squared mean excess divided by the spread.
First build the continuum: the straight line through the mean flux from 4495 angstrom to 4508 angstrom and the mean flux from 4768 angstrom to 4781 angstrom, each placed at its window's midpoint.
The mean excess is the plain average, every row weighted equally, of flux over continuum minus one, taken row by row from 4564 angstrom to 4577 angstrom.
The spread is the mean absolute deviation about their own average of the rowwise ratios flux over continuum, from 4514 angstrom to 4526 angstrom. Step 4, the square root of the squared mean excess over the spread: 0.13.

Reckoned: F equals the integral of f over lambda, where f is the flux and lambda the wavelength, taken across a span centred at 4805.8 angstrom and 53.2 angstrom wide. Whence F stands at 351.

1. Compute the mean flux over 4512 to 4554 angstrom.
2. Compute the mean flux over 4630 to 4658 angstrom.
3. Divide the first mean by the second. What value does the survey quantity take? 0.94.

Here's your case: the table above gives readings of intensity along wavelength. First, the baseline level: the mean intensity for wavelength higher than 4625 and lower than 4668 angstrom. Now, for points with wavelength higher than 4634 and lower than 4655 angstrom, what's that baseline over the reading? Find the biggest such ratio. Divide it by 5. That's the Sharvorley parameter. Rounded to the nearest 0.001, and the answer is 0.221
